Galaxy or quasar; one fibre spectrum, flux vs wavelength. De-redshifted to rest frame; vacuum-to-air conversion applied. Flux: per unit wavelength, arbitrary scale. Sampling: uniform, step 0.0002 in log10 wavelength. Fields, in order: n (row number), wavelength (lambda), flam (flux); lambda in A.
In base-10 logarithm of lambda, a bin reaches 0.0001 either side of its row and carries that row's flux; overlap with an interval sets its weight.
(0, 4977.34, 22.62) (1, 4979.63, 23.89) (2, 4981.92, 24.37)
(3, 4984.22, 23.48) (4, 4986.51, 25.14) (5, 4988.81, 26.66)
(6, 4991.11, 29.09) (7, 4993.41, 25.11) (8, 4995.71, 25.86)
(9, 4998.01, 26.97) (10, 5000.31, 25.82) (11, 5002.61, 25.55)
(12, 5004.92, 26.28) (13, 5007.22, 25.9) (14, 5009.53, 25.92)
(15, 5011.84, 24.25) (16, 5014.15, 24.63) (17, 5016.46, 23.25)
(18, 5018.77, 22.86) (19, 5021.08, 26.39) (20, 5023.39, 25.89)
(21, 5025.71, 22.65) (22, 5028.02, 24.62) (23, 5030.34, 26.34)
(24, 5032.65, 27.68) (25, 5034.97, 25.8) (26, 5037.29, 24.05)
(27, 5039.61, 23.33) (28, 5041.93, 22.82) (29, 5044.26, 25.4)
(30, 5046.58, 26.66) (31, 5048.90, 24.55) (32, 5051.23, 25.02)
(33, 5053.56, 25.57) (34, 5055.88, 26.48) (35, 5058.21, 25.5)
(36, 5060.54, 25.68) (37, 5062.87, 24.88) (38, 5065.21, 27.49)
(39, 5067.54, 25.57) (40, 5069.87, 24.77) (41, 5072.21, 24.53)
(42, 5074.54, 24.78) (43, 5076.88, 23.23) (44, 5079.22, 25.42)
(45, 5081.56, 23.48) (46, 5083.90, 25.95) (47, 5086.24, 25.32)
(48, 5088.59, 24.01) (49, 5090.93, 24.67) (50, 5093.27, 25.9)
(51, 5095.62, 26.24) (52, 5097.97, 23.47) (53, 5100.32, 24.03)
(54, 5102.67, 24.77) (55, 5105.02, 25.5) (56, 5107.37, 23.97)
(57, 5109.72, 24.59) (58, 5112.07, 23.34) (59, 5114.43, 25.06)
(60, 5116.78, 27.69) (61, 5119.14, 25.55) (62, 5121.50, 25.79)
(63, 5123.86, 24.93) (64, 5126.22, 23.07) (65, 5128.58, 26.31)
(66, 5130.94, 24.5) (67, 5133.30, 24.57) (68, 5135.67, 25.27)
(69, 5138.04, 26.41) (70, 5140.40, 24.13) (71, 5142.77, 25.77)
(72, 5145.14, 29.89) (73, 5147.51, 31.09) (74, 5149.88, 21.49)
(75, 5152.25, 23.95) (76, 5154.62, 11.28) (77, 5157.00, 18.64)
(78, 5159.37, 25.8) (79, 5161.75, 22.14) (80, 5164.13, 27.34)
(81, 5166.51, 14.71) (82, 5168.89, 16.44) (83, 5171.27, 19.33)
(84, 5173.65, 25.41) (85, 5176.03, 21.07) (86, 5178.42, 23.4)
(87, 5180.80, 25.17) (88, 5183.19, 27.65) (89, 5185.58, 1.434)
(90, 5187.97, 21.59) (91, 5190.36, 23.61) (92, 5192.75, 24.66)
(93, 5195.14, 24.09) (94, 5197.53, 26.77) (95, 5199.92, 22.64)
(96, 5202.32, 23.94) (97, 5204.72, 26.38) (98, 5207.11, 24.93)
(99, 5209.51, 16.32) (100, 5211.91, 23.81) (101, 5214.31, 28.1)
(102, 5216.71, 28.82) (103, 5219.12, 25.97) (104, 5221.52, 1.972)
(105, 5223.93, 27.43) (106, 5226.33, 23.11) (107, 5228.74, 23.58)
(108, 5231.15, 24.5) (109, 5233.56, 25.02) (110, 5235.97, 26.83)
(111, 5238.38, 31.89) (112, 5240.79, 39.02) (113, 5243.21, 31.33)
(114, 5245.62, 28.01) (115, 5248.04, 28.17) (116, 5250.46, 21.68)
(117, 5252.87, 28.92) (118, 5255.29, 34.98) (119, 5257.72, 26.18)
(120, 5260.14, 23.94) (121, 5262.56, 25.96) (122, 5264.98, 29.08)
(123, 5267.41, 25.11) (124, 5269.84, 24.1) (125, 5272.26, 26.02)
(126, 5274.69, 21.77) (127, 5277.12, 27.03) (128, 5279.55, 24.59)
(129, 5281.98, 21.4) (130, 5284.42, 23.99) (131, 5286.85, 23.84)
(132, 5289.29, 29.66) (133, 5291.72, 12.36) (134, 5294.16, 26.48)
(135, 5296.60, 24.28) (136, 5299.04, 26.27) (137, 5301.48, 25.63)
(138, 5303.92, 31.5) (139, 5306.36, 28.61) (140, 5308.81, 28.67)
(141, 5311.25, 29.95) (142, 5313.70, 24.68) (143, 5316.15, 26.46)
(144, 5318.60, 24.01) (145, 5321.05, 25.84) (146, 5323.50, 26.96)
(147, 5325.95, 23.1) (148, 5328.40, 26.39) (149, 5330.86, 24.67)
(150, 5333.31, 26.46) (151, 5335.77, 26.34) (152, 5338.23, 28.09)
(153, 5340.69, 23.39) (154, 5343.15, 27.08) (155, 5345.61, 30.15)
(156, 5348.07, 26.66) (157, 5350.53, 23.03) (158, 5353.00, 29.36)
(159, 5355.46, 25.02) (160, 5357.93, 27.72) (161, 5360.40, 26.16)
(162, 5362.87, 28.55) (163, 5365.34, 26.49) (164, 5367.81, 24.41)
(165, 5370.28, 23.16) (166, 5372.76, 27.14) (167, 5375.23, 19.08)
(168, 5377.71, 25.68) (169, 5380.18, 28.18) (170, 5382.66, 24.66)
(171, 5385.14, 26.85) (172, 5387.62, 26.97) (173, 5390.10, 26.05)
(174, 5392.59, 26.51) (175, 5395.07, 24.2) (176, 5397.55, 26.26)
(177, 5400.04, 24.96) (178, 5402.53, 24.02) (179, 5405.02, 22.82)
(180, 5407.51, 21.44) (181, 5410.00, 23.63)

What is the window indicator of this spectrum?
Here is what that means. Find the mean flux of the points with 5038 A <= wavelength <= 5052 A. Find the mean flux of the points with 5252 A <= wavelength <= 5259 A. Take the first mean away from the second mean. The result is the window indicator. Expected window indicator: 5.4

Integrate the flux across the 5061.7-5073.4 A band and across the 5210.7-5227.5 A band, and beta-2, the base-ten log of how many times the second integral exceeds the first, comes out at 0.11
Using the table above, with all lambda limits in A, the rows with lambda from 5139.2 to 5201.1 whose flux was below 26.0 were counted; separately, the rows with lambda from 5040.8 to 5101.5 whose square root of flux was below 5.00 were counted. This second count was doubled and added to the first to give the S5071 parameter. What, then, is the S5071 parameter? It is 45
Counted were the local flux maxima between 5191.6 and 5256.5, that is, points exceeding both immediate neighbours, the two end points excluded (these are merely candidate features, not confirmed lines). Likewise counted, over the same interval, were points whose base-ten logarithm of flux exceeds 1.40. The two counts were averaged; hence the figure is 10.0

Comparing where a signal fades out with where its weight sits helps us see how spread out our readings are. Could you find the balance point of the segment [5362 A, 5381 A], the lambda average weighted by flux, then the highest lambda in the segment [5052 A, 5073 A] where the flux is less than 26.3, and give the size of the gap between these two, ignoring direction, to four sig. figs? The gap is 299.2 A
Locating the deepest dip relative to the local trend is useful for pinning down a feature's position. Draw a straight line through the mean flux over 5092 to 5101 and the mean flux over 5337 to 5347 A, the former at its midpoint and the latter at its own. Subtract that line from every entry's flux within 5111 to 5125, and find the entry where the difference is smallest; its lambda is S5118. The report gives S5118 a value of 5112.07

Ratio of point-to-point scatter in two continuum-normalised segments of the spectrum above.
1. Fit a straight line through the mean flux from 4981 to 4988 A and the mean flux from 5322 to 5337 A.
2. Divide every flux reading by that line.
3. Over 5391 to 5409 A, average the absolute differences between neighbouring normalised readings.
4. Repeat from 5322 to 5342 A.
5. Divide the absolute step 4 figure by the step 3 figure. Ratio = 1.6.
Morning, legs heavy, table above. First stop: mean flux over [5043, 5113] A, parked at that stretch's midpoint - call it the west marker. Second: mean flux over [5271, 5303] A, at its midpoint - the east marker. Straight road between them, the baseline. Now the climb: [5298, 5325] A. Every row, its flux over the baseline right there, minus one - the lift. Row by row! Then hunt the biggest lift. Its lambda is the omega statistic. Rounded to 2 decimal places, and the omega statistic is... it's 5303.92 A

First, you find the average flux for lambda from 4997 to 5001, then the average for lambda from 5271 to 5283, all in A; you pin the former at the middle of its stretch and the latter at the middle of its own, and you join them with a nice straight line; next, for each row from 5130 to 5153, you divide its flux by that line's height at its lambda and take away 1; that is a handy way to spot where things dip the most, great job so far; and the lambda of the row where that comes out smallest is 5149.88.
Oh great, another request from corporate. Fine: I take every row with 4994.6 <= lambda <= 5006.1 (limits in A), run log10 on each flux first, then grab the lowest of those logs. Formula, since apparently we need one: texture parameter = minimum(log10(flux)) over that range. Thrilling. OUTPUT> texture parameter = 1.41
